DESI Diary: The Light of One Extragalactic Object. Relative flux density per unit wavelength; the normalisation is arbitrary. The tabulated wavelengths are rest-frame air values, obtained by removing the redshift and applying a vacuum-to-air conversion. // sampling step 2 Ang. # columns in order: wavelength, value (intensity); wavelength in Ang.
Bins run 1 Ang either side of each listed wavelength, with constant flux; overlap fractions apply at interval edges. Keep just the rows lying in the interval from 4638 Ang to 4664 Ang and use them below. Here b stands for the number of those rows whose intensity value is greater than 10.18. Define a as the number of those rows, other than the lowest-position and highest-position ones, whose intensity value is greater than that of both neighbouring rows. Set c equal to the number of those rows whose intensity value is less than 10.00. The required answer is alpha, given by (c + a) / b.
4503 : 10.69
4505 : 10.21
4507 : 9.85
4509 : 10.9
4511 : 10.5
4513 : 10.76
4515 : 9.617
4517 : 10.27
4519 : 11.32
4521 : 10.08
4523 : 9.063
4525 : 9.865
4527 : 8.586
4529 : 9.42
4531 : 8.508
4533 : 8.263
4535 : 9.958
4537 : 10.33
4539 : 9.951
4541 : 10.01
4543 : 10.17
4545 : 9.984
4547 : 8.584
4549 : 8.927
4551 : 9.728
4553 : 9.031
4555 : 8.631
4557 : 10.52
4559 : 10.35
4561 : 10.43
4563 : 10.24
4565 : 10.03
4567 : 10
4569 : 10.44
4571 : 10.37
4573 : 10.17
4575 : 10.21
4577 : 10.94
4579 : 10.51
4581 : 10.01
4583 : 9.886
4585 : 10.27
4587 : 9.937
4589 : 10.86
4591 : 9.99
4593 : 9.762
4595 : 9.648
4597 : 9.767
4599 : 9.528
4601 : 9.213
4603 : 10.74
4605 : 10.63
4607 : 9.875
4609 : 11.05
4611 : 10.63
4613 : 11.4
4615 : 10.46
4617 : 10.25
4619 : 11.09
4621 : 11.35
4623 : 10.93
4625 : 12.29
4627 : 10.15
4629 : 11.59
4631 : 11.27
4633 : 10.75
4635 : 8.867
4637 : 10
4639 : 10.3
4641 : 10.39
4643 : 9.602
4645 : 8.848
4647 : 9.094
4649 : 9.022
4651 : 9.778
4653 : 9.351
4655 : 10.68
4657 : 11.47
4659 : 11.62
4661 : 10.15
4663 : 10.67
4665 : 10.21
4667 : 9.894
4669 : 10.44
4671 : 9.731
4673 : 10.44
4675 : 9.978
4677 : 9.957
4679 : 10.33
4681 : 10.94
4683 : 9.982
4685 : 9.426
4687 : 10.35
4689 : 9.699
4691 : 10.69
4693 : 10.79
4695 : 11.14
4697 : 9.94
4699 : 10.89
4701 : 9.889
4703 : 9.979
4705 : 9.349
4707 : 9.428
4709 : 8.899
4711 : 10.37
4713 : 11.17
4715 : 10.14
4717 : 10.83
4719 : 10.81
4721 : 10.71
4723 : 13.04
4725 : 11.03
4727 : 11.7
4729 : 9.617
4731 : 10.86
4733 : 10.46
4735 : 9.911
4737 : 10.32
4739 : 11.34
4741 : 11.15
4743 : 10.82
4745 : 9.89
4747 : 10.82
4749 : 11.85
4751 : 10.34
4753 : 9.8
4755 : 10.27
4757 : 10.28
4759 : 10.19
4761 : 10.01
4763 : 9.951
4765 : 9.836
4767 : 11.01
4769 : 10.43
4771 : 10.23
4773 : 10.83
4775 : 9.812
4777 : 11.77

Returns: 1.7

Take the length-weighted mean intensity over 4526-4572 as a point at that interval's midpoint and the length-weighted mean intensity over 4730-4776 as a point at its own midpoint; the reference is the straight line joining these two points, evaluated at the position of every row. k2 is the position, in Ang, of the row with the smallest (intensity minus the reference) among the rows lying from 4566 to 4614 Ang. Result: 4601 Ang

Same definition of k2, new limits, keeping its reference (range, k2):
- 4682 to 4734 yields 4709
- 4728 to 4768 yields 4729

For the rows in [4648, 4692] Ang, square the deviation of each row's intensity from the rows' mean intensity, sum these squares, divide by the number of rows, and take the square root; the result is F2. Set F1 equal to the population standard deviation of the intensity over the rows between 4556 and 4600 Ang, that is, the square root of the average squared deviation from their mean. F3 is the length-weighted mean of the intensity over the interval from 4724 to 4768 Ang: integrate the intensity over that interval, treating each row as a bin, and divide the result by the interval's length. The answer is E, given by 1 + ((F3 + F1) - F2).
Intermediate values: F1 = 0.36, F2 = 0.63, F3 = 10.52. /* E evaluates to 11.3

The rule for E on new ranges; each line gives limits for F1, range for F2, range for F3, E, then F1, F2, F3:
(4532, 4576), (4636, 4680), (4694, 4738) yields 11.5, 0.66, 0.68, 10.48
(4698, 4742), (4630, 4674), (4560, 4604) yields 11.2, 0.89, 0.78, 10.13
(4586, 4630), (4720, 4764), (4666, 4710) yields 11.1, 0.76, 0.79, 10.10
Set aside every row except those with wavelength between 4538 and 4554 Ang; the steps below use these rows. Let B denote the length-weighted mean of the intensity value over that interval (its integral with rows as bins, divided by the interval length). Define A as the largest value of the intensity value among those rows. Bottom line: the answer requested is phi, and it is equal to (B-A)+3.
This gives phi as 2.4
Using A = 10.17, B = 9.5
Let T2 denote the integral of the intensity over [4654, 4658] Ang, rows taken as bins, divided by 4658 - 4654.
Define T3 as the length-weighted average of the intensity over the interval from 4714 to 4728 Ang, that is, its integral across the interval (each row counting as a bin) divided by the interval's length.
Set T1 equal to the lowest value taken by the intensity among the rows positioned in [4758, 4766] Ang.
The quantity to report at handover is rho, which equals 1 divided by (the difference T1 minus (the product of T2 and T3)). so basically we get -0.0088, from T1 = 9.836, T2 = 11.1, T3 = 11.2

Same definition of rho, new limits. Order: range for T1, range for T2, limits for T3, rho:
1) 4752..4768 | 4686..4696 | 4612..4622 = -0.0095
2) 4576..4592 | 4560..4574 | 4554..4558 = -0.0113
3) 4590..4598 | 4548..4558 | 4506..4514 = -0.0113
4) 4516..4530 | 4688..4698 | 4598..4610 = -0.0102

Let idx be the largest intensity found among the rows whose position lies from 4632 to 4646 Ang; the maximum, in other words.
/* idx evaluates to 10.75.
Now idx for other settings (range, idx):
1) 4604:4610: 11.05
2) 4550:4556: 9.728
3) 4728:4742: 11.34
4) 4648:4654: 9.778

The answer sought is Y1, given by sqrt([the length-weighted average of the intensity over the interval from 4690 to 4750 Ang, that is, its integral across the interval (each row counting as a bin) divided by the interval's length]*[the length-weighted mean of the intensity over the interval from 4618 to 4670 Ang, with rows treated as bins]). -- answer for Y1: 10.5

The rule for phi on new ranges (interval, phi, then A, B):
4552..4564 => 2.3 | 10.52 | 9.9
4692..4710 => 1.9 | 11.14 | 10.0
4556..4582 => 2.4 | 10.94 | 10.3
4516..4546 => 1.4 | 11.32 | 9.7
